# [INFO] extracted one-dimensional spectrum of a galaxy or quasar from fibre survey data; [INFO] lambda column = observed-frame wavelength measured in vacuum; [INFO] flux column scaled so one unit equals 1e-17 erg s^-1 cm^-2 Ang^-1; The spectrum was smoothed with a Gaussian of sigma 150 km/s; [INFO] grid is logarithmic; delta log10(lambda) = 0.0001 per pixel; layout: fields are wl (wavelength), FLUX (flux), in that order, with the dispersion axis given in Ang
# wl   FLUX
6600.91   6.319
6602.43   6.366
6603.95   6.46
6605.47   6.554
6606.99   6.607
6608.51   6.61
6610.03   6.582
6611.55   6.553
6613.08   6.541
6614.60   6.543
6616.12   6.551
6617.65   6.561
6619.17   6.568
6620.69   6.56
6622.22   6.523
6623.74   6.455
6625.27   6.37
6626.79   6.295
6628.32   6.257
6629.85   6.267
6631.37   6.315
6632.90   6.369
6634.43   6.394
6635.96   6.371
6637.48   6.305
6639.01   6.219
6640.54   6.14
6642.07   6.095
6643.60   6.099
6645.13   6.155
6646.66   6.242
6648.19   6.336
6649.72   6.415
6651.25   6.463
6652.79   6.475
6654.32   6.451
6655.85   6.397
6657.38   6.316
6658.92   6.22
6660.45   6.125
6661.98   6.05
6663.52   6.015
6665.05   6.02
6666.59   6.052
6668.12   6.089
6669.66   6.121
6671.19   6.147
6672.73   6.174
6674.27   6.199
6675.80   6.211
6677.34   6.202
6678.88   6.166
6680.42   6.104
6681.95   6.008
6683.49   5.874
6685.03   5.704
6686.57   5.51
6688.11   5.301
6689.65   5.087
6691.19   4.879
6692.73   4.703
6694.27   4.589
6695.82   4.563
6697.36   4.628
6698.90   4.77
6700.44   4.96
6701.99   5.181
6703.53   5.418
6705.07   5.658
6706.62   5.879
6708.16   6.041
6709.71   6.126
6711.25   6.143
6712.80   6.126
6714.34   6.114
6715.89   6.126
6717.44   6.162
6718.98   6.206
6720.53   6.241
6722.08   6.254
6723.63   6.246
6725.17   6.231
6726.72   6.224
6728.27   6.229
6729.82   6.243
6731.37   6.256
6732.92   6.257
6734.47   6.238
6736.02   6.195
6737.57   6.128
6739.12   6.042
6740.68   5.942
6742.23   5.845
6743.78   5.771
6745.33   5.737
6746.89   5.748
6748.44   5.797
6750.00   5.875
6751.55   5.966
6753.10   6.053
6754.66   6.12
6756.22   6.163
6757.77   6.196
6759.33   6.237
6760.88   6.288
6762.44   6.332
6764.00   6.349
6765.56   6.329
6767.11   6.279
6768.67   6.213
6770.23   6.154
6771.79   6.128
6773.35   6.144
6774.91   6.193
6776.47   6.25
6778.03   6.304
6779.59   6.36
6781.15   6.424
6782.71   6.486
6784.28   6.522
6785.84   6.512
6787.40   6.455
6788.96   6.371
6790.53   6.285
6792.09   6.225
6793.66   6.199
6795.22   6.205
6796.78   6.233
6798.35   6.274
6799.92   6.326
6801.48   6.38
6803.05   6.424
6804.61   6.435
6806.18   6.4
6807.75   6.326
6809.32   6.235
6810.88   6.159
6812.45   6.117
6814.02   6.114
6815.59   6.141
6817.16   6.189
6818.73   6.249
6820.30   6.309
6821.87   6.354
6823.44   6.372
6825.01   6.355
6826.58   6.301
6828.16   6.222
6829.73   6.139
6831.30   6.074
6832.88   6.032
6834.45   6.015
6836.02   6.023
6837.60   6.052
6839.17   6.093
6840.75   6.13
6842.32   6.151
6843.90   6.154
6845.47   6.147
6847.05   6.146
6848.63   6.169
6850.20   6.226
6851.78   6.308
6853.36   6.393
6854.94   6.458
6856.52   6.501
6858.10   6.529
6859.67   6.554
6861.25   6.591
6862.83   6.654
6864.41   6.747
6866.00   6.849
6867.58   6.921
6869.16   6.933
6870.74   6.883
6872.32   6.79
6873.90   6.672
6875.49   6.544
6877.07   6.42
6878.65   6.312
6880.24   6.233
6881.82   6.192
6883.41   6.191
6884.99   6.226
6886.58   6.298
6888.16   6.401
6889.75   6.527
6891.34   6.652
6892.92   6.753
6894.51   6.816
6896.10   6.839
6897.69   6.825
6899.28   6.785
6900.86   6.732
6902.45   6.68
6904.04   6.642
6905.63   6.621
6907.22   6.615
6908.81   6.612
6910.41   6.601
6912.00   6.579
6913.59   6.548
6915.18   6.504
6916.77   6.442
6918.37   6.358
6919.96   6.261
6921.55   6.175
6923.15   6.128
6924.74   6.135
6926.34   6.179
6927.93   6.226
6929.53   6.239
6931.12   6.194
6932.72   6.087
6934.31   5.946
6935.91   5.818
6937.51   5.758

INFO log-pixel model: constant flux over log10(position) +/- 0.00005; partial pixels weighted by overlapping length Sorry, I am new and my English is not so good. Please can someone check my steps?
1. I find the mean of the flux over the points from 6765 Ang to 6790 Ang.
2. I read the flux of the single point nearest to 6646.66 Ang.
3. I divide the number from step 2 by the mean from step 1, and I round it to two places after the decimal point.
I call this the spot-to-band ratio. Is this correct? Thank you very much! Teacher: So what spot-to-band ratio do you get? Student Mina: 0.99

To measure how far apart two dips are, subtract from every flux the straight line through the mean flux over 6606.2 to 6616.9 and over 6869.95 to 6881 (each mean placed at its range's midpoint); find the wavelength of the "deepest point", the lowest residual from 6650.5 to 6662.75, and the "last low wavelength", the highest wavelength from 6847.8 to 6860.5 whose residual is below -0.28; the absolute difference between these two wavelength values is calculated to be 188.2 Ang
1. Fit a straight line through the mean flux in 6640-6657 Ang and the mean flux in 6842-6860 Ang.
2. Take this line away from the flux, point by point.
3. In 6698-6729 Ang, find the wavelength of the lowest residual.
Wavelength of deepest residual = 6698.90 Ang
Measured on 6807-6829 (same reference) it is 6814.02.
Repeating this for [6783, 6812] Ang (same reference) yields 6810.88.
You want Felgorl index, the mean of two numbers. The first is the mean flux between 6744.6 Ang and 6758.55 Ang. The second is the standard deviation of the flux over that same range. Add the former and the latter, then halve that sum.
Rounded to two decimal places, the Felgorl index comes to 3.07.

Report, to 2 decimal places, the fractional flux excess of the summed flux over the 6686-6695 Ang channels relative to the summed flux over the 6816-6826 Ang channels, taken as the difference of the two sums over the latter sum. -0.21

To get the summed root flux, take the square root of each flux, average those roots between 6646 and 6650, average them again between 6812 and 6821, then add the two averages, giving 5.00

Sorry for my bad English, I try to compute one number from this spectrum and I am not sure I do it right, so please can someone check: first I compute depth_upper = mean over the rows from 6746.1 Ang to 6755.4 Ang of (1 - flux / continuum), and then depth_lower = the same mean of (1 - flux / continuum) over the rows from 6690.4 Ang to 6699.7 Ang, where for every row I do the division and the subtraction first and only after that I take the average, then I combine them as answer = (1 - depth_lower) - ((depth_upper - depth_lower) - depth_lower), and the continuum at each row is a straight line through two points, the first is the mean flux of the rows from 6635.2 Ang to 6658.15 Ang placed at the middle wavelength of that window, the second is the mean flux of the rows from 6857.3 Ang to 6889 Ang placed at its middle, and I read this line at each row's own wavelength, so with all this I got 1.19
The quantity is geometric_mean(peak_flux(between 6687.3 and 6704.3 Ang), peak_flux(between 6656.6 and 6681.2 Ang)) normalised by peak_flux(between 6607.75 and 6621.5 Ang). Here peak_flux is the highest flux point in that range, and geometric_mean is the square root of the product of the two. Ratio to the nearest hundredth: 0.88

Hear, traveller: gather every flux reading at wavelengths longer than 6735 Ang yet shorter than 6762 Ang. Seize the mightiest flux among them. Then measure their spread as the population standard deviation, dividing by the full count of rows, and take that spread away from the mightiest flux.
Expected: 6.1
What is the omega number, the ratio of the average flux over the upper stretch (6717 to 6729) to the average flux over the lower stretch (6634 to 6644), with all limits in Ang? 1.00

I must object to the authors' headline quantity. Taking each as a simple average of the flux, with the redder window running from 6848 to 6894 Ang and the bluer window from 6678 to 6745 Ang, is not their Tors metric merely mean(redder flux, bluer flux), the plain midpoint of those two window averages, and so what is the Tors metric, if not 6.15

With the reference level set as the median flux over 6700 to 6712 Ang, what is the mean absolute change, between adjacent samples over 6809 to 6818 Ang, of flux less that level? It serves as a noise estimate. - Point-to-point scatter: 0.039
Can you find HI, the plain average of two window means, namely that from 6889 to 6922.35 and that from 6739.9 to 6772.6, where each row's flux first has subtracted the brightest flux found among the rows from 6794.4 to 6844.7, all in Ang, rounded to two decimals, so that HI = -0.10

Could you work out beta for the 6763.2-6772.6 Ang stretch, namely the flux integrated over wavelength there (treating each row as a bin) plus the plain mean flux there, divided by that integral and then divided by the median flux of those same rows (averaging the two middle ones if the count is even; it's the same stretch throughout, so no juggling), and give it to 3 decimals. 0.177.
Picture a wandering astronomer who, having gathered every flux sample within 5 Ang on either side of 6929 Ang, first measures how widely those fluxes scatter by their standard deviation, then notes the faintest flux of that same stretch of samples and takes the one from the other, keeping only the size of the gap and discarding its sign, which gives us 6.03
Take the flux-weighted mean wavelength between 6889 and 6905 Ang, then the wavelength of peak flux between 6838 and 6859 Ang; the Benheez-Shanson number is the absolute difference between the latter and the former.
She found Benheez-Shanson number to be 38.8 Ang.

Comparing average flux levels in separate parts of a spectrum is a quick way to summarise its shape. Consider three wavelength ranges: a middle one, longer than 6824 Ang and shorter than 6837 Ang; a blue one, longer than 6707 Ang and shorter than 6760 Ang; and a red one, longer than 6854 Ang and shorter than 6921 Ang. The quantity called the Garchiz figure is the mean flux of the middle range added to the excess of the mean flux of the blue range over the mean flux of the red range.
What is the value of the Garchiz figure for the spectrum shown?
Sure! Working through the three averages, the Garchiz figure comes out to 5.66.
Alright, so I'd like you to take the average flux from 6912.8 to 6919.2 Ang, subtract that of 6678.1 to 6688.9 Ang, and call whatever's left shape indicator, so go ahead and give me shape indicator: 0.65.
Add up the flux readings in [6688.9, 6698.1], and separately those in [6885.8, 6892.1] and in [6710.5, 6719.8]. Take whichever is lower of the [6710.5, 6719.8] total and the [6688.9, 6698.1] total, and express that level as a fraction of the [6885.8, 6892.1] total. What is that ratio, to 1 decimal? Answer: 1.1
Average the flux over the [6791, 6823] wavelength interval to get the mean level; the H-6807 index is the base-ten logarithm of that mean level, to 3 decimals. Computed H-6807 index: 0.797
